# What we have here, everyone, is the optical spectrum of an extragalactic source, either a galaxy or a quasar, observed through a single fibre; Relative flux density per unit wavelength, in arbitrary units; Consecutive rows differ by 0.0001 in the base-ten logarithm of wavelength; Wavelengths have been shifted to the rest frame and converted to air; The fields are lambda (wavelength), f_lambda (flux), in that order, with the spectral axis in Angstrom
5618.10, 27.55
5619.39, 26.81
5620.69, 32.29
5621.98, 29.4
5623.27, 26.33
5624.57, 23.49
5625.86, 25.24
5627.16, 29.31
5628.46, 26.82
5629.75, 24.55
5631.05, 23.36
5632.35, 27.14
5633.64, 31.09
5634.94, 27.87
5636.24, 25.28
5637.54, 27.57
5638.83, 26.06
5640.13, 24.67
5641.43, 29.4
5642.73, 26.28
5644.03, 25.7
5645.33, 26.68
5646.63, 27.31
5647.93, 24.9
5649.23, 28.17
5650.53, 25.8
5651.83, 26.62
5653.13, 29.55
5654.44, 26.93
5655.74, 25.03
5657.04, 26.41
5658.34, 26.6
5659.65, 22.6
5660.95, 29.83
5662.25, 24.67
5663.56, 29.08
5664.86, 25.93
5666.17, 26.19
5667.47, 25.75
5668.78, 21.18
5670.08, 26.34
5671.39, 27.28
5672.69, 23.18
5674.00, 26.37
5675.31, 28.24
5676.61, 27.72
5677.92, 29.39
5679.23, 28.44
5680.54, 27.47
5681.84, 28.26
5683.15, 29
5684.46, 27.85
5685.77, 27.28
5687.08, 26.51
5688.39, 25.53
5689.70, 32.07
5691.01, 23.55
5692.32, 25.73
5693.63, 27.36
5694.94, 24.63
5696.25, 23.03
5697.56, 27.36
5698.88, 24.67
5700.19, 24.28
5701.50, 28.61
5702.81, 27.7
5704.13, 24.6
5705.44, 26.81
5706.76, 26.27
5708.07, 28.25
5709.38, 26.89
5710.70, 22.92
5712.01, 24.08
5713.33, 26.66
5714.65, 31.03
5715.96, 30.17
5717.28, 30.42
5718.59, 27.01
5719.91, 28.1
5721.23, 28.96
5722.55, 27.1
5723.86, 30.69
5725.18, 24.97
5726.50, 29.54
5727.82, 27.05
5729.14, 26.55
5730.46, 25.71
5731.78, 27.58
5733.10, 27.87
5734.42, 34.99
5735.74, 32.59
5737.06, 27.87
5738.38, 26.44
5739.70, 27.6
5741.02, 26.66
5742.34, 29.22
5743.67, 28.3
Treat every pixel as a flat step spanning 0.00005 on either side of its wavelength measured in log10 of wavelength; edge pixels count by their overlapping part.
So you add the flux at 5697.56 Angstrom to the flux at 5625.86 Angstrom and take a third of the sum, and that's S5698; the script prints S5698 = 17.5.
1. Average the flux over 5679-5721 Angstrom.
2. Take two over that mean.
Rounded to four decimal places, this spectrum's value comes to 0.0742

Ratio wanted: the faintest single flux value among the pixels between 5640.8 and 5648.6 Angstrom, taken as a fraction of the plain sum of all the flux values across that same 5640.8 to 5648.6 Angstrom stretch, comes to 0.155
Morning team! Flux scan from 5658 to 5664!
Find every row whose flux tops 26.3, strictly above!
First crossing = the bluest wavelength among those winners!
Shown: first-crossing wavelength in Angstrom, 5658.34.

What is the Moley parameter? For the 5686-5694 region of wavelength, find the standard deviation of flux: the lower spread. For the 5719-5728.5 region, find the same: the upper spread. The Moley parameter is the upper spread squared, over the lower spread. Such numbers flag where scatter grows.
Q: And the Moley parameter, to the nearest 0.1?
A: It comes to 1.2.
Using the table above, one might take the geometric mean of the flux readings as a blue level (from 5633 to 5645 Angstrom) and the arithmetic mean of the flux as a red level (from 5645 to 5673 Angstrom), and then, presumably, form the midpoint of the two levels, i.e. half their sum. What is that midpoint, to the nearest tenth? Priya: 26.6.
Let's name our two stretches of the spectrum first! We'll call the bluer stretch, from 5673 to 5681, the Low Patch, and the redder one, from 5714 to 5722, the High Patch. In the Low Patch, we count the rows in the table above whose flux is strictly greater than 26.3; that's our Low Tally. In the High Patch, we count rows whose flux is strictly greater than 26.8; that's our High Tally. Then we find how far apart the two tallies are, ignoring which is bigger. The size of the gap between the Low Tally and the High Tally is 0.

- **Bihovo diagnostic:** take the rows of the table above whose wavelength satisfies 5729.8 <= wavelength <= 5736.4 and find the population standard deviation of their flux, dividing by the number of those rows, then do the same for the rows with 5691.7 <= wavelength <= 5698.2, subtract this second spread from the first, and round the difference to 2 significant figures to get 1.8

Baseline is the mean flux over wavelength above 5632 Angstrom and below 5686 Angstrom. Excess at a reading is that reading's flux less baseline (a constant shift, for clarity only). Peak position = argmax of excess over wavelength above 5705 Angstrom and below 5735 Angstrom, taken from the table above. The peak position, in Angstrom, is 5734.42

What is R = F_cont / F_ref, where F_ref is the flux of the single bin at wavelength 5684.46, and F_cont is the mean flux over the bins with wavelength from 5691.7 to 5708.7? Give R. 0.94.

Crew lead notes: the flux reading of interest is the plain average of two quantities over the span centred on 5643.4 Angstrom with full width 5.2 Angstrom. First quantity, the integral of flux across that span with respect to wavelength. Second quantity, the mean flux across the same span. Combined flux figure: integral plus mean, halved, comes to 83.7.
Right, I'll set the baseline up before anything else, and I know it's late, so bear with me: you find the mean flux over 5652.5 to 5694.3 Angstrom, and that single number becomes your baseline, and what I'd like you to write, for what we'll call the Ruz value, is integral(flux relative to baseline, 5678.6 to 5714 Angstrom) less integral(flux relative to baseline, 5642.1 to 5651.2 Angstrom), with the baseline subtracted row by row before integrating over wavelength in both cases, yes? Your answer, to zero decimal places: -6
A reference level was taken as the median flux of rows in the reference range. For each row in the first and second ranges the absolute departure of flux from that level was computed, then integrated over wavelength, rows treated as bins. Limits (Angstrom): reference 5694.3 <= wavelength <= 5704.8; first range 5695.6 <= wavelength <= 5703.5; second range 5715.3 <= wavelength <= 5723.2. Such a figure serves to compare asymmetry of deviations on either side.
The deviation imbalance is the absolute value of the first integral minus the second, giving 16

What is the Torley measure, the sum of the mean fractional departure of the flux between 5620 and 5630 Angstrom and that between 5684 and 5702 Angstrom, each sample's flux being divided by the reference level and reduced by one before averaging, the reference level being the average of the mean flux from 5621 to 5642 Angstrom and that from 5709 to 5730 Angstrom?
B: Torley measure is -0.03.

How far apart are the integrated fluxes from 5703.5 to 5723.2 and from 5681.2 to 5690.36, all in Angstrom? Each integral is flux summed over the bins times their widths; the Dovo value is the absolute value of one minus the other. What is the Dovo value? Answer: 281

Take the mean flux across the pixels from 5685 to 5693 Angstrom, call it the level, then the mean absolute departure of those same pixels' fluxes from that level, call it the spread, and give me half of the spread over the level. 0.036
